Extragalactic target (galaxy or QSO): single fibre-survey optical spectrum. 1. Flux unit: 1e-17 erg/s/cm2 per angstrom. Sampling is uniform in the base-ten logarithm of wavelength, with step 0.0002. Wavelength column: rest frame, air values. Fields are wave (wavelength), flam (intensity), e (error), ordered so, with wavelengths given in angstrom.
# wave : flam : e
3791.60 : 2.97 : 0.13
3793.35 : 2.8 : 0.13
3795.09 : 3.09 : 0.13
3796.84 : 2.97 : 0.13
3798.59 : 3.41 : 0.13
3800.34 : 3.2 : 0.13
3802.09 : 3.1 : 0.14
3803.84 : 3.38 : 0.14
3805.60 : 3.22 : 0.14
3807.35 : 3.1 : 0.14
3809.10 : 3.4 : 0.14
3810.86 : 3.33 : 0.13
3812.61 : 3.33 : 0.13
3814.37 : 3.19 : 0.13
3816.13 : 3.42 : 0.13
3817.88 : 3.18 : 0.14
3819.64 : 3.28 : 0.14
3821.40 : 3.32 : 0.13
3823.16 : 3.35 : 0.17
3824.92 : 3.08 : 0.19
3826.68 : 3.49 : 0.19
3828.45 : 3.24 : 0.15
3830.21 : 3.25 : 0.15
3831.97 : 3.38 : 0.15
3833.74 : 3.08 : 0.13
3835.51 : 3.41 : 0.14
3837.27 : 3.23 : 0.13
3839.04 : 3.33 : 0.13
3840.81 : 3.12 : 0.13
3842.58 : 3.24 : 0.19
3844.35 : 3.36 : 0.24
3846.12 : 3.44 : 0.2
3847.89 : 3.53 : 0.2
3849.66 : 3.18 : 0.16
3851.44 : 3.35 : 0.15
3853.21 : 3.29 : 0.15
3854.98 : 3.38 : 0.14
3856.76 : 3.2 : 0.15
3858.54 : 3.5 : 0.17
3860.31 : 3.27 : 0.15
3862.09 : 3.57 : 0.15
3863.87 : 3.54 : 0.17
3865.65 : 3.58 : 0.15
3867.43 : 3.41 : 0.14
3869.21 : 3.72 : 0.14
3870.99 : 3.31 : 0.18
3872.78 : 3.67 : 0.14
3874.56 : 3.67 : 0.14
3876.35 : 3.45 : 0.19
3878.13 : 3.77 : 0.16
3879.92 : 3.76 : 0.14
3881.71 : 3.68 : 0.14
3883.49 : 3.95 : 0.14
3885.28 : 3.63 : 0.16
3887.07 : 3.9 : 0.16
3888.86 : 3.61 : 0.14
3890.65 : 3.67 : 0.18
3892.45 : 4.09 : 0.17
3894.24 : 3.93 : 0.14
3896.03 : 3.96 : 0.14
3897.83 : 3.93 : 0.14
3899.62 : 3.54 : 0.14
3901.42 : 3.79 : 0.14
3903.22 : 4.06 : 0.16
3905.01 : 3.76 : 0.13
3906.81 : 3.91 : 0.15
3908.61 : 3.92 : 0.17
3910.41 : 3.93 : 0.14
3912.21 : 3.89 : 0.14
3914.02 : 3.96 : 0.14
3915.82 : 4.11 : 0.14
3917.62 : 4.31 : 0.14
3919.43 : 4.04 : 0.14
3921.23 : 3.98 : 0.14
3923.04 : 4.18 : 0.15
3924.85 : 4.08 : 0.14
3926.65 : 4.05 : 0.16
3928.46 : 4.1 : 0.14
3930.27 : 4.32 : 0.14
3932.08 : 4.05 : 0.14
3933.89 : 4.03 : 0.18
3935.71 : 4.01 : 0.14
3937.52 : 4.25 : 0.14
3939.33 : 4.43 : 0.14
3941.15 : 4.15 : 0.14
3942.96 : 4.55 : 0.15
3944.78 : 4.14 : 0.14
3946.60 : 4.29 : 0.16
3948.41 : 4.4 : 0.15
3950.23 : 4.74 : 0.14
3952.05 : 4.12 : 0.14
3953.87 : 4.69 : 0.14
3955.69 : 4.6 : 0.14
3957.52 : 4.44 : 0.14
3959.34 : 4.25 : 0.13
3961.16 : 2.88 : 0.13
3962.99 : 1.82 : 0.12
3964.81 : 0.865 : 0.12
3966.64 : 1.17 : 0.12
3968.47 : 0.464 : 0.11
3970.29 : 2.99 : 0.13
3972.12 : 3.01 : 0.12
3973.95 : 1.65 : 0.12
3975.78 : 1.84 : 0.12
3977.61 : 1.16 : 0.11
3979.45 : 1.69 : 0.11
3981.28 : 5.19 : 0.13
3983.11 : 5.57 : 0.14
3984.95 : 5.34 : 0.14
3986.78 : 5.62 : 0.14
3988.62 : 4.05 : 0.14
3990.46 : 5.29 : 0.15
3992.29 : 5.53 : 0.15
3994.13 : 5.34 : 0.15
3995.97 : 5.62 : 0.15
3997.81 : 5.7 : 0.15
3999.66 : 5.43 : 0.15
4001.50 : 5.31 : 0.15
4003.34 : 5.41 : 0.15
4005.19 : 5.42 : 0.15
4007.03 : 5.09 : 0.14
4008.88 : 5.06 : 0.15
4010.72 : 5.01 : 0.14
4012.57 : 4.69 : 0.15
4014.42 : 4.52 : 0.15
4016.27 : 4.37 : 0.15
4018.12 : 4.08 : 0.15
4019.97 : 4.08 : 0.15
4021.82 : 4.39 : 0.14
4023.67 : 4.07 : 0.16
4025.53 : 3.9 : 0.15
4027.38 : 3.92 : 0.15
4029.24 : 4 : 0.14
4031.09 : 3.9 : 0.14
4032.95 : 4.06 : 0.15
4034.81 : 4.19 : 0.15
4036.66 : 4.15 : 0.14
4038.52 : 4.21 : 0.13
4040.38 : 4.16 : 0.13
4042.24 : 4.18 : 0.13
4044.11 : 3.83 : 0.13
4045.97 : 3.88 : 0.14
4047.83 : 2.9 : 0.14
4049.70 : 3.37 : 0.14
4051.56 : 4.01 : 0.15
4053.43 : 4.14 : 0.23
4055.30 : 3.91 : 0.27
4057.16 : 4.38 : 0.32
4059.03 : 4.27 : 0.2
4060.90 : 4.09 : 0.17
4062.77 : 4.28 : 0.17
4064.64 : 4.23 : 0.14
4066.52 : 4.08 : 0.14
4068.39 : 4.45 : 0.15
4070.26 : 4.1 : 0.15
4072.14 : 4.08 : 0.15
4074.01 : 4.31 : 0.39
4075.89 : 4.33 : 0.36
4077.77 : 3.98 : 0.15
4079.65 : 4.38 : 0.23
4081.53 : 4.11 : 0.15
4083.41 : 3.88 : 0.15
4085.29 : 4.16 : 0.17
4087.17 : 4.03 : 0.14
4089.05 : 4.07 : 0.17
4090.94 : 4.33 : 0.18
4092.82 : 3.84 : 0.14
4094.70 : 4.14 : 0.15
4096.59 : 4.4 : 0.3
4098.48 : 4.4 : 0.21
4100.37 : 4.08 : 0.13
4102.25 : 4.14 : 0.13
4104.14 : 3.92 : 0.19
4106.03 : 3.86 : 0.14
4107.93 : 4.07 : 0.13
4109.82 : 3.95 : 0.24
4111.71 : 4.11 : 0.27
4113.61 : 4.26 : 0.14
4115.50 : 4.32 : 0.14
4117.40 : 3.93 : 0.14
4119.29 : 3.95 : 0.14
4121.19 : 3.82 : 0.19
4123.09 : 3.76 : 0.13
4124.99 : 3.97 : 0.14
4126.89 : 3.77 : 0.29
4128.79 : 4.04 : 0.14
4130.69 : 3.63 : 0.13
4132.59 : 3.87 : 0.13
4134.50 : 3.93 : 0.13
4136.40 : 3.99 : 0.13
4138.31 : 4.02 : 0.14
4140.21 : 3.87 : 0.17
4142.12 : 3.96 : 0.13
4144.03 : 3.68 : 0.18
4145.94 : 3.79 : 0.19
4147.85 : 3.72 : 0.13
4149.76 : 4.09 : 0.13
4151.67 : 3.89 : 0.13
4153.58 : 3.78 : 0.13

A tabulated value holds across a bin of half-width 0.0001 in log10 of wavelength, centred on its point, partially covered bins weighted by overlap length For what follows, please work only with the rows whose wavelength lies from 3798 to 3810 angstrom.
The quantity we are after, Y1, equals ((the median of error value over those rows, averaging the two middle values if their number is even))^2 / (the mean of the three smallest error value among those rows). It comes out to 0.147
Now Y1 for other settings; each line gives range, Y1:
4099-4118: 0.151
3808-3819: 0.130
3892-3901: 0.140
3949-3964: 0.155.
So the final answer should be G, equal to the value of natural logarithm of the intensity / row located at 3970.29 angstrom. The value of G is 1.10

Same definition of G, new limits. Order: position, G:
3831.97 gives 1.22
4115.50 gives 1.46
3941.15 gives 1.42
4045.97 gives 1.36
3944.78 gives 1.42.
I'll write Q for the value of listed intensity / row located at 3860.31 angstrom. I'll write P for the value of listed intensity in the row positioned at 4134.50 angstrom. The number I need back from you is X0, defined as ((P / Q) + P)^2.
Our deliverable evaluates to 26.3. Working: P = 3.93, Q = 3.27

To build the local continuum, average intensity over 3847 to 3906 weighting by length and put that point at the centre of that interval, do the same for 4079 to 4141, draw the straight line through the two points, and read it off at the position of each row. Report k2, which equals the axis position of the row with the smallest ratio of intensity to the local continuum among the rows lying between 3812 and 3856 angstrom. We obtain 3833.74 angstrom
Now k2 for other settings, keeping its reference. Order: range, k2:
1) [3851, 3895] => 3856.76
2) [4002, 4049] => 4047.83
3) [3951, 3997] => 3968.47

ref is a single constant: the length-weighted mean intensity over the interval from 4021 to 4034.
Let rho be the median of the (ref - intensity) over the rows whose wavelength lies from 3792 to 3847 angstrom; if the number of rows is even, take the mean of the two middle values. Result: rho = 0.78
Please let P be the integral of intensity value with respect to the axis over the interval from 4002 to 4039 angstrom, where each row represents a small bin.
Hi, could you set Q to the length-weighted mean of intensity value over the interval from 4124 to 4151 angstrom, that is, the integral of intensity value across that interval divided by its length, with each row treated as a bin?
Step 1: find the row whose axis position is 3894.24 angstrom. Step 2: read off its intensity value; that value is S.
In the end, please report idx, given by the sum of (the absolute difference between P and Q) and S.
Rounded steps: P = 164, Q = 3.88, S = 3.93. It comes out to 164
